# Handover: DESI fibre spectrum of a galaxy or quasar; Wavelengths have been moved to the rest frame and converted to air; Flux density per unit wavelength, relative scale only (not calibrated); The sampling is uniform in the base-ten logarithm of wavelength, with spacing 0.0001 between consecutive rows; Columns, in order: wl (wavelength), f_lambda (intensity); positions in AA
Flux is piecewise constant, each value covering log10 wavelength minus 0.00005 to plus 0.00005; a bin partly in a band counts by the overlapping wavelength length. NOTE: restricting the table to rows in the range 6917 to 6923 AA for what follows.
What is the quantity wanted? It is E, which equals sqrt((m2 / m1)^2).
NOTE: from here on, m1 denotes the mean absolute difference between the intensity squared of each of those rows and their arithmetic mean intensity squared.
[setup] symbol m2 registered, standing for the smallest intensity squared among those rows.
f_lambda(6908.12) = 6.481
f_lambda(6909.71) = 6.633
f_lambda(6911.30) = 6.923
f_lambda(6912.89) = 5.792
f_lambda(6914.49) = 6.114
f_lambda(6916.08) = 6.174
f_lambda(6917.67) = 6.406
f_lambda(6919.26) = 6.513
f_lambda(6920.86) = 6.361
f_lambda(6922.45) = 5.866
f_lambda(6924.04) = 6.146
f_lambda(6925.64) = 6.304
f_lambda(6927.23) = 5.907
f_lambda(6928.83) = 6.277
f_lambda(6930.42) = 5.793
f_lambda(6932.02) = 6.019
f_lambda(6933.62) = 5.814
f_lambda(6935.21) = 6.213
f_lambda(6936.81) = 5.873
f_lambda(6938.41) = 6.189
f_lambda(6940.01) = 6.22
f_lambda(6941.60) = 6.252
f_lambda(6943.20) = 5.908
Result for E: 13.3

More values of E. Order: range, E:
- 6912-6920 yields 13.0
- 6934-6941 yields 22.8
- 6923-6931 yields 14.7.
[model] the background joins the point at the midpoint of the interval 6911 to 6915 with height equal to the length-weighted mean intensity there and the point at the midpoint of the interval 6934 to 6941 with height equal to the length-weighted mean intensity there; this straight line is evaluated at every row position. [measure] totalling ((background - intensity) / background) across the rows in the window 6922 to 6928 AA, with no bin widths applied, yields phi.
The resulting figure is 0.07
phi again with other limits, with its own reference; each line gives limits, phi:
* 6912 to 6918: 0.04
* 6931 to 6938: 0.10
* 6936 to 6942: -0.02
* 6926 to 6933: 0.09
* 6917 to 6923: -0.07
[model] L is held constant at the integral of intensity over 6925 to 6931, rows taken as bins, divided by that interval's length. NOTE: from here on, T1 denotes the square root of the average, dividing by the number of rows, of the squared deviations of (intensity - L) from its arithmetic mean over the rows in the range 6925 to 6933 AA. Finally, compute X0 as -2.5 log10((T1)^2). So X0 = 3.5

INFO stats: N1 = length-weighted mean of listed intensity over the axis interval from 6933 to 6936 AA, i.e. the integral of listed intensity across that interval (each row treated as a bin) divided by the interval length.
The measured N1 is 6.0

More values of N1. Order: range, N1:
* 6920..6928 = 6.1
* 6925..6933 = 6.0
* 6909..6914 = 6.4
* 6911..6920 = 6.3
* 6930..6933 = 5.9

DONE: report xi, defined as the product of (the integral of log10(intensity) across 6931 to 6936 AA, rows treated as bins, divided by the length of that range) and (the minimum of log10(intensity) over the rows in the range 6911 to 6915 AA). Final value 0.594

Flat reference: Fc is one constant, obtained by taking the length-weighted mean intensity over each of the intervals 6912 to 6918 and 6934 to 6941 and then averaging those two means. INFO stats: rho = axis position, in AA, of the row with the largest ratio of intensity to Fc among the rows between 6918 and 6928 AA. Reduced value 6919.26 AA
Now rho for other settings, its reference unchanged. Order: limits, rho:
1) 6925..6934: 6925.64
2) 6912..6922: 6919.26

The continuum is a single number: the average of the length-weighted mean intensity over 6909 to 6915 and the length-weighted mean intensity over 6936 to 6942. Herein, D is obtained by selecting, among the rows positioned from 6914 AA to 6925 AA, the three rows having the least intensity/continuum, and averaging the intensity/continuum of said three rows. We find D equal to 0.967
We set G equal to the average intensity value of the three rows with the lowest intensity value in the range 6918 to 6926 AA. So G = 6.11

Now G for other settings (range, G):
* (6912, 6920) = 6.03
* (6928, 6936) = 5.88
